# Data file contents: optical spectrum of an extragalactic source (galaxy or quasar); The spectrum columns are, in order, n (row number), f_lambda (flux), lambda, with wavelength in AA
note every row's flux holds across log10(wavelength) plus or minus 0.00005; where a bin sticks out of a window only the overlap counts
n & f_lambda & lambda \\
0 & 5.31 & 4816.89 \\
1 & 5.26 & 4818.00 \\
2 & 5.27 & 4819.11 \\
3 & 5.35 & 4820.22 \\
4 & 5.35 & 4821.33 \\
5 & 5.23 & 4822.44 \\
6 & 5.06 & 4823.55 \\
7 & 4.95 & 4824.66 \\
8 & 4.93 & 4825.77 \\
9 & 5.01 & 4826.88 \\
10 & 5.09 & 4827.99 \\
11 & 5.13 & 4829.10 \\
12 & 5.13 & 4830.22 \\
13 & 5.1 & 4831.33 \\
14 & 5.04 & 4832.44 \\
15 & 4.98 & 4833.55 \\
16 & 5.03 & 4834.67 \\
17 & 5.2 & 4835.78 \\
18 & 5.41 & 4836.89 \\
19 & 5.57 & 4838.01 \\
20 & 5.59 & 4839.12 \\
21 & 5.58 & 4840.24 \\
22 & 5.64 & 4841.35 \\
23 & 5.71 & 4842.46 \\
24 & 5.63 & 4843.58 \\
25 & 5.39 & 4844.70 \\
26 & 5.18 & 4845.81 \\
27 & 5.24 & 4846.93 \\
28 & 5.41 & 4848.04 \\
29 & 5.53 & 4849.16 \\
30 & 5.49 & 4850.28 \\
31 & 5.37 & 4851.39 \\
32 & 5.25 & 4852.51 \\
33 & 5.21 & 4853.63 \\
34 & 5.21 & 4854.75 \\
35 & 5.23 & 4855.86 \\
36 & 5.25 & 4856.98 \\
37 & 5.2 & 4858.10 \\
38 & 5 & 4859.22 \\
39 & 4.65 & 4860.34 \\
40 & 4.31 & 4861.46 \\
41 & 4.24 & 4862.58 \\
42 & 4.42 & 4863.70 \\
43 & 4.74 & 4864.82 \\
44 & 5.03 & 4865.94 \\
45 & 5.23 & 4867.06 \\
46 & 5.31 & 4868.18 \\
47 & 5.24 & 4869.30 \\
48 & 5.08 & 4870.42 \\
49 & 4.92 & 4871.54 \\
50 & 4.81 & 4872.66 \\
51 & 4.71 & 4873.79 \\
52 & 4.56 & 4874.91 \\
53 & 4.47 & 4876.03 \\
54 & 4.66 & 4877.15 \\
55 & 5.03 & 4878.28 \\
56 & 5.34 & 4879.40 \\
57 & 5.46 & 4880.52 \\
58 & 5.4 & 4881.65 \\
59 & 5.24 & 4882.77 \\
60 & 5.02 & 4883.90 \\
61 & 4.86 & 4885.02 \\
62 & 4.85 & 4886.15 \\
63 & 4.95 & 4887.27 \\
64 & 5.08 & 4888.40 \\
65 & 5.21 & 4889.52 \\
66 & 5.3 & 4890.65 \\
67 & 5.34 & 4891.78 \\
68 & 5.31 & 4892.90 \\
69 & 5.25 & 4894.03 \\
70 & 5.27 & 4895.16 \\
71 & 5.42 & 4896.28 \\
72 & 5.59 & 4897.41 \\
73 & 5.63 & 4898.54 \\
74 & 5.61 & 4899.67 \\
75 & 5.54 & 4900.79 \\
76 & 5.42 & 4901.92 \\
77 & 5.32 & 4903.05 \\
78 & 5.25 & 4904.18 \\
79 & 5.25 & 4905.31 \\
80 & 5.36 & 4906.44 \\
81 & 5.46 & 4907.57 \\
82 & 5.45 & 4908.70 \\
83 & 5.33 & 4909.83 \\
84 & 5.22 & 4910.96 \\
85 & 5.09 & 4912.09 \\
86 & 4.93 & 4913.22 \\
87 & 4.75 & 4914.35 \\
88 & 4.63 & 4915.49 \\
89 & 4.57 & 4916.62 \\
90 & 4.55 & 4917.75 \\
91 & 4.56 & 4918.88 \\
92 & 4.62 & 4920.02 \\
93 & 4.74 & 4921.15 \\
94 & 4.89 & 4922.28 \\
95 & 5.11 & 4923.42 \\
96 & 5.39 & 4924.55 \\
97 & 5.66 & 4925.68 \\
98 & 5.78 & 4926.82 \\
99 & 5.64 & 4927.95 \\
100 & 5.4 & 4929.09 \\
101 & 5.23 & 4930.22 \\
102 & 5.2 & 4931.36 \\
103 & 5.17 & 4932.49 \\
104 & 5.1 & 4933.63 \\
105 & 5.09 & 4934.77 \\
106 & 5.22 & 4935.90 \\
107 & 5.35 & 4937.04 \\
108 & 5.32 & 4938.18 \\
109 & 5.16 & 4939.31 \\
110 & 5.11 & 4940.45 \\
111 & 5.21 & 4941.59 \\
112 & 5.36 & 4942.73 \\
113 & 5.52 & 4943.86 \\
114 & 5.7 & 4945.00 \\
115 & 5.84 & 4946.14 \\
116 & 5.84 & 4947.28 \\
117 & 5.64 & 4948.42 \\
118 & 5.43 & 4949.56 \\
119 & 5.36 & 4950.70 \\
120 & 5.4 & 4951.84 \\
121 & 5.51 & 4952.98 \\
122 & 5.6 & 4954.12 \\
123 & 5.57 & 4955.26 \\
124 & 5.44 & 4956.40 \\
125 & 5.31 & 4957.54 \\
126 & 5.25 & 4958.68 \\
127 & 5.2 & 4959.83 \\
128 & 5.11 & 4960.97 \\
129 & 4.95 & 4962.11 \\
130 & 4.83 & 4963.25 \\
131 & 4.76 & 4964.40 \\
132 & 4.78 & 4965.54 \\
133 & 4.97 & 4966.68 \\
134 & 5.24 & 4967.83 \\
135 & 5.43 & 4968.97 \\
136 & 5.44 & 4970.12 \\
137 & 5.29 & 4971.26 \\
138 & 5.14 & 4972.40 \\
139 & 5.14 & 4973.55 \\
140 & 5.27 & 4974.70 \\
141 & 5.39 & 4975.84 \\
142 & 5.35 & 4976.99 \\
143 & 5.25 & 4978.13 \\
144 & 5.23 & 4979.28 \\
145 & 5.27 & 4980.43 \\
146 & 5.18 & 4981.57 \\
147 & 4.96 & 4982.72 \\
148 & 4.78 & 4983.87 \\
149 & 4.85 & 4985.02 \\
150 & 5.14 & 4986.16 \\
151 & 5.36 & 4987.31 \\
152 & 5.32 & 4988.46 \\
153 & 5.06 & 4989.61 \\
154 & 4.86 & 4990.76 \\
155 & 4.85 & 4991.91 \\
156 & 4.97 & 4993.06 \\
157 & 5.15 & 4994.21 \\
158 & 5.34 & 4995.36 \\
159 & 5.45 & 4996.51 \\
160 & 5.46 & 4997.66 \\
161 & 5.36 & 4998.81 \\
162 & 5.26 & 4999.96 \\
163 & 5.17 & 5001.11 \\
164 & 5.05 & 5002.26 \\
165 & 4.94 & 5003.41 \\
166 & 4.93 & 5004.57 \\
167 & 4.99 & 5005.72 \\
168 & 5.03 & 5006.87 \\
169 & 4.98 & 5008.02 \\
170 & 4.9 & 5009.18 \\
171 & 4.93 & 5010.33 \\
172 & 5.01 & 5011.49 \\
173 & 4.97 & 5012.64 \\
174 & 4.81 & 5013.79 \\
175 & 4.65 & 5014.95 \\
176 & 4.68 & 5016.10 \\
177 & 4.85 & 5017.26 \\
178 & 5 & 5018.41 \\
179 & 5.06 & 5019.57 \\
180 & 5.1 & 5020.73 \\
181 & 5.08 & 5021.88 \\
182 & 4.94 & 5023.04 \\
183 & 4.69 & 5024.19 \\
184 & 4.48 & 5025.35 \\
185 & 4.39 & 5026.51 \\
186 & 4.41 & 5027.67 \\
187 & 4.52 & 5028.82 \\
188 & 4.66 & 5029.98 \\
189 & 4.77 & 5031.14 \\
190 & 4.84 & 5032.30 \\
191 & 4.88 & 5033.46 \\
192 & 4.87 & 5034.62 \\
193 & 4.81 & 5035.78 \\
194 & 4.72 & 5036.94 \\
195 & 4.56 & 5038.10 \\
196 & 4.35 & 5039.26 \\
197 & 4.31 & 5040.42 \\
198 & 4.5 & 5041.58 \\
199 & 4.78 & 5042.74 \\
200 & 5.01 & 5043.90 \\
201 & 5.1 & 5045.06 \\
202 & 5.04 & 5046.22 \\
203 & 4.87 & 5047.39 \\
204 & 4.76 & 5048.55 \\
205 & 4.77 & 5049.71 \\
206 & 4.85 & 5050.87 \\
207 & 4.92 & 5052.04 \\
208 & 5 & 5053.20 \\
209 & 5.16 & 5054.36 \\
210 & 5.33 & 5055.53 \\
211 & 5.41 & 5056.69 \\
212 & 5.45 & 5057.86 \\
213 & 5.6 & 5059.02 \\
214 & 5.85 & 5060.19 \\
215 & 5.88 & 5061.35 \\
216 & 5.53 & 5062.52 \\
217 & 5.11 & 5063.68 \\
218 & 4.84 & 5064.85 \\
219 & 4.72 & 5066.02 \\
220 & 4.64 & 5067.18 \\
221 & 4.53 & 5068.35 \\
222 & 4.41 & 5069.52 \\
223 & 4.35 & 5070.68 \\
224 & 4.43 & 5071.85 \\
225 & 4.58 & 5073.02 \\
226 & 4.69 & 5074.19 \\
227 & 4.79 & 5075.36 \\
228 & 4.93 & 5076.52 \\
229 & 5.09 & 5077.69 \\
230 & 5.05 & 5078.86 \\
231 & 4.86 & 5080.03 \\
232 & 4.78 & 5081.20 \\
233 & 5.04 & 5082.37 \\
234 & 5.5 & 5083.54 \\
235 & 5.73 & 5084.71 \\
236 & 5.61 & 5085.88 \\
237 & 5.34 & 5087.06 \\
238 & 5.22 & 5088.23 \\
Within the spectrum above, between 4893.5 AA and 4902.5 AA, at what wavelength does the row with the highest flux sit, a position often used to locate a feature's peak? 4898.54 AA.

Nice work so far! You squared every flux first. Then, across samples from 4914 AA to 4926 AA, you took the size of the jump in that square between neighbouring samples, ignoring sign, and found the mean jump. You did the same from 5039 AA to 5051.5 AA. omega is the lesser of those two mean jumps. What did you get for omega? 1.20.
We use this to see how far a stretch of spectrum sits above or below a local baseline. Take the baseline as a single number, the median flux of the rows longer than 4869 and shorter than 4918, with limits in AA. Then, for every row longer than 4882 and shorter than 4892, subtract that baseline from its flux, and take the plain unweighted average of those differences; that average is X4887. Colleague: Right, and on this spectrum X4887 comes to -0.1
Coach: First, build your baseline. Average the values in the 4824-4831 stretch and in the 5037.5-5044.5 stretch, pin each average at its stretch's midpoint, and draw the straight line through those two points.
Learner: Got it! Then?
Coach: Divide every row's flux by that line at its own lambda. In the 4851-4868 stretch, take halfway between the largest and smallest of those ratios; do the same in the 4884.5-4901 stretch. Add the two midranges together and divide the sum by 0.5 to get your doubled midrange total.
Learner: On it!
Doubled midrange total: 4.07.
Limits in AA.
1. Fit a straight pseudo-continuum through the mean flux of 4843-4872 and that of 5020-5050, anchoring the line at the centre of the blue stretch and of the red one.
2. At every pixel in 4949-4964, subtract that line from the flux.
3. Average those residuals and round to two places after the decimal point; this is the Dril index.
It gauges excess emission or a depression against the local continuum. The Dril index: 0.40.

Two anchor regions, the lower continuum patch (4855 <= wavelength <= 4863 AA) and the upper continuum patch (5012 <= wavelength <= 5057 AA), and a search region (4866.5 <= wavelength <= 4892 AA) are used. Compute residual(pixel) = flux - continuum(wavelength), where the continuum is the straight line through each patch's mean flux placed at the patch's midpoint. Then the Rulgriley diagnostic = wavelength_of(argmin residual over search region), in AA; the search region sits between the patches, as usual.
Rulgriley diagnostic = 4876.03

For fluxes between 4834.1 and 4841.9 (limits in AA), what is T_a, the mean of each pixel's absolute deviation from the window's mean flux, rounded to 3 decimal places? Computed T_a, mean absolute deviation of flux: 0.187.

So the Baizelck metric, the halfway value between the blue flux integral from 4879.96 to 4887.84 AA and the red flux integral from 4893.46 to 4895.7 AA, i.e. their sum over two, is 26.0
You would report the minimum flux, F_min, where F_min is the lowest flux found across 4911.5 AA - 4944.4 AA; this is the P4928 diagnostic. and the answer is 4.55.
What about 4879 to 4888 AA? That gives 4.85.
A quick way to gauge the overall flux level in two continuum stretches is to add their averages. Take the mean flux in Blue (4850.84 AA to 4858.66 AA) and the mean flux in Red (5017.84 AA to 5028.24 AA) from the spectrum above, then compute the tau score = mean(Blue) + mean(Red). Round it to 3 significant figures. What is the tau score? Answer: 10.0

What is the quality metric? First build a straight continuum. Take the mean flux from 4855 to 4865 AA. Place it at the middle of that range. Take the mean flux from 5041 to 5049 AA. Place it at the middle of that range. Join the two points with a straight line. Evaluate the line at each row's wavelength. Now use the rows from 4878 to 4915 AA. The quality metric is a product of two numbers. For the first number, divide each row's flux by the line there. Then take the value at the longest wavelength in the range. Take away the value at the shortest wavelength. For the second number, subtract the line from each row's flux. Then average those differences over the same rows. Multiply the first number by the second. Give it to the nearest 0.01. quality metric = -0.03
